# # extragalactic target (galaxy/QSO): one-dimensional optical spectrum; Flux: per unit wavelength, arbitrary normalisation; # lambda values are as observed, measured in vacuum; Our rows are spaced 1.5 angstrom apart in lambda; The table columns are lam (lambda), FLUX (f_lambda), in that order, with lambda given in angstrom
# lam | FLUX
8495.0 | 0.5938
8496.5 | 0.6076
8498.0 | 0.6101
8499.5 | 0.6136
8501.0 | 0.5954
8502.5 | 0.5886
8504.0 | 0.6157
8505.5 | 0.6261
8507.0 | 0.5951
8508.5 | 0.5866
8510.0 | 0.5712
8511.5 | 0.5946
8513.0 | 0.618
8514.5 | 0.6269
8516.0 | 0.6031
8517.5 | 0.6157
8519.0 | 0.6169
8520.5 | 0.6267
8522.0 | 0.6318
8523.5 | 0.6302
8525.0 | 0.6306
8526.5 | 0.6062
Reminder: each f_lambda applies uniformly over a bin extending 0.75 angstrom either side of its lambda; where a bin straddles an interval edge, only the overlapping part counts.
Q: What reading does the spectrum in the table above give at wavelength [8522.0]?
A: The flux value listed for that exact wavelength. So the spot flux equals 0.6318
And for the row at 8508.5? 0.5866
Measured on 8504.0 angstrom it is 0.6157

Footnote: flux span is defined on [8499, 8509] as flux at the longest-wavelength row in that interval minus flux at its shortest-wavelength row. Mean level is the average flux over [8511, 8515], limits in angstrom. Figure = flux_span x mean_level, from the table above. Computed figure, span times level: -0.017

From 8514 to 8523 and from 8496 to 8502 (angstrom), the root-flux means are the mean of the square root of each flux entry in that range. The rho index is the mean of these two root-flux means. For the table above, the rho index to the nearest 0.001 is 0.783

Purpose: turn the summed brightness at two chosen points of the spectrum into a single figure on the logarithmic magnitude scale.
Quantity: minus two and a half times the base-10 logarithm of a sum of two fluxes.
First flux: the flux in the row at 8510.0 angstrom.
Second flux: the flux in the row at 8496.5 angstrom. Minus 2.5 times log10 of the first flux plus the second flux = -0.18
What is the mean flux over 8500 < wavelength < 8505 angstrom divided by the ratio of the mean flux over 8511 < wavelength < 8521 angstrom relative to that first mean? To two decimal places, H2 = 0.59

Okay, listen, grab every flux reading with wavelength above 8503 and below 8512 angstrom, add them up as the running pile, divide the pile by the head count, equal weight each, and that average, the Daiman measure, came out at 0.598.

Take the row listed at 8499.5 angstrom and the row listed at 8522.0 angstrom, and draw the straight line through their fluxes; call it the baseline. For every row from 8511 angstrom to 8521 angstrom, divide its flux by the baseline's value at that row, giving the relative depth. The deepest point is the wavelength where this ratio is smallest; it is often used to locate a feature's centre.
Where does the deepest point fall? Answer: 8511.5 angstrom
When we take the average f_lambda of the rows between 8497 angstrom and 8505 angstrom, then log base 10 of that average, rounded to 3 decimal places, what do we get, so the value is -0.218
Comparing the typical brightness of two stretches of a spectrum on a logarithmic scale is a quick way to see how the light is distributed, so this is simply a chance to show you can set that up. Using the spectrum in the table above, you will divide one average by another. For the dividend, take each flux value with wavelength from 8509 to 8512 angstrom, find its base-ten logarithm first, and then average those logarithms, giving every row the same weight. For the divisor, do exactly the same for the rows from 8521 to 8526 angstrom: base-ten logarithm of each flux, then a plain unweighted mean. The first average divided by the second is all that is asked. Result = 1.17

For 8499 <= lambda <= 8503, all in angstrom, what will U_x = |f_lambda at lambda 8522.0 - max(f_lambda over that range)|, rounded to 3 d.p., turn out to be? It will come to 0.018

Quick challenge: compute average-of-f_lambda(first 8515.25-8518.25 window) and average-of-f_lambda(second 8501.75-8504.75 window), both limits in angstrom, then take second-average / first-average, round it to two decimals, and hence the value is 0.99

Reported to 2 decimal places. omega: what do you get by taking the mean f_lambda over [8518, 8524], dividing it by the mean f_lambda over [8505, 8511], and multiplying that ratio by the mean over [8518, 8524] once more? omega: 0.66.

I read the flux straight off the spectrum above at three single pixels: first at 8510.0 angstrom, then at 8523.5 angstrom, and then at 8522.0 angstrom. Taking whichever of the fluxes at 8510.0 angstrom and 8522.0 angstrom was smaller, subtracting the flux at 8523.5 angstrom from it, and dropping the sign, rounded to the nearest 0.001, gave 0.059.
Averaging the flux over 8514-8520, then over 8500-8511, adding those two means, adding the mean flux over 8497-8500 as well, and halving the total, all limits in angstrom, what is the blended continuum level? 0.912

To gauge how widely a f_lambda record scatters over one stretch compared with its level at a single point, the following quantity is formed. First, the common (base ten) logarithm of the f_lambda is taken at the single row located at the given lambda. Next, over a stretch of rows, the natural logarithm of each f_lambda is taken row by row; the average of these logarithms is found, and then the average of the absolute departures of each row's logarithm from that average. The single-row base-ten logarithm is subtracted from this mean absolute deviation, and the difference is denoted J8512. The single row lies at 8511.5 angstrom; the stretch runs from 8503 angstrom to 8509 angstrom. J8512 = 0.251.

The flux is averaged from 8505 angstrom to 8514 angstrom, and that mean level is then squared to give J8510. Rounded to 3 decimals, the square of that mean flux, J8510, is 0.358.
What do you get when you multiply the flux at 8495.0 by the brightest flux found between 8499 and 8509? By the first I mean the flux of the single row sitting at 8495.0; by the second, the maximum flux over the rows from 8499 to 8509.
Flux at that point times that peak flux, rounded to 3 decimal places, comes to 0.372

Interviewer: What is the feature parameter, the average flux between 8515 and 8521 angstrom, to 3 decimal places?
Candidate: 0.616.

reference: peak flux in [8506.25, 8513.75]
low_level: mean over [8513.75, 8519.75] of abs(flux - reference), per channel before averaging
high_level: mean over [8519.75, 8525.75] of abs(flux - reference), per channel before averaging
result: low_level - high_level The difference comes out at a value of -0.005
